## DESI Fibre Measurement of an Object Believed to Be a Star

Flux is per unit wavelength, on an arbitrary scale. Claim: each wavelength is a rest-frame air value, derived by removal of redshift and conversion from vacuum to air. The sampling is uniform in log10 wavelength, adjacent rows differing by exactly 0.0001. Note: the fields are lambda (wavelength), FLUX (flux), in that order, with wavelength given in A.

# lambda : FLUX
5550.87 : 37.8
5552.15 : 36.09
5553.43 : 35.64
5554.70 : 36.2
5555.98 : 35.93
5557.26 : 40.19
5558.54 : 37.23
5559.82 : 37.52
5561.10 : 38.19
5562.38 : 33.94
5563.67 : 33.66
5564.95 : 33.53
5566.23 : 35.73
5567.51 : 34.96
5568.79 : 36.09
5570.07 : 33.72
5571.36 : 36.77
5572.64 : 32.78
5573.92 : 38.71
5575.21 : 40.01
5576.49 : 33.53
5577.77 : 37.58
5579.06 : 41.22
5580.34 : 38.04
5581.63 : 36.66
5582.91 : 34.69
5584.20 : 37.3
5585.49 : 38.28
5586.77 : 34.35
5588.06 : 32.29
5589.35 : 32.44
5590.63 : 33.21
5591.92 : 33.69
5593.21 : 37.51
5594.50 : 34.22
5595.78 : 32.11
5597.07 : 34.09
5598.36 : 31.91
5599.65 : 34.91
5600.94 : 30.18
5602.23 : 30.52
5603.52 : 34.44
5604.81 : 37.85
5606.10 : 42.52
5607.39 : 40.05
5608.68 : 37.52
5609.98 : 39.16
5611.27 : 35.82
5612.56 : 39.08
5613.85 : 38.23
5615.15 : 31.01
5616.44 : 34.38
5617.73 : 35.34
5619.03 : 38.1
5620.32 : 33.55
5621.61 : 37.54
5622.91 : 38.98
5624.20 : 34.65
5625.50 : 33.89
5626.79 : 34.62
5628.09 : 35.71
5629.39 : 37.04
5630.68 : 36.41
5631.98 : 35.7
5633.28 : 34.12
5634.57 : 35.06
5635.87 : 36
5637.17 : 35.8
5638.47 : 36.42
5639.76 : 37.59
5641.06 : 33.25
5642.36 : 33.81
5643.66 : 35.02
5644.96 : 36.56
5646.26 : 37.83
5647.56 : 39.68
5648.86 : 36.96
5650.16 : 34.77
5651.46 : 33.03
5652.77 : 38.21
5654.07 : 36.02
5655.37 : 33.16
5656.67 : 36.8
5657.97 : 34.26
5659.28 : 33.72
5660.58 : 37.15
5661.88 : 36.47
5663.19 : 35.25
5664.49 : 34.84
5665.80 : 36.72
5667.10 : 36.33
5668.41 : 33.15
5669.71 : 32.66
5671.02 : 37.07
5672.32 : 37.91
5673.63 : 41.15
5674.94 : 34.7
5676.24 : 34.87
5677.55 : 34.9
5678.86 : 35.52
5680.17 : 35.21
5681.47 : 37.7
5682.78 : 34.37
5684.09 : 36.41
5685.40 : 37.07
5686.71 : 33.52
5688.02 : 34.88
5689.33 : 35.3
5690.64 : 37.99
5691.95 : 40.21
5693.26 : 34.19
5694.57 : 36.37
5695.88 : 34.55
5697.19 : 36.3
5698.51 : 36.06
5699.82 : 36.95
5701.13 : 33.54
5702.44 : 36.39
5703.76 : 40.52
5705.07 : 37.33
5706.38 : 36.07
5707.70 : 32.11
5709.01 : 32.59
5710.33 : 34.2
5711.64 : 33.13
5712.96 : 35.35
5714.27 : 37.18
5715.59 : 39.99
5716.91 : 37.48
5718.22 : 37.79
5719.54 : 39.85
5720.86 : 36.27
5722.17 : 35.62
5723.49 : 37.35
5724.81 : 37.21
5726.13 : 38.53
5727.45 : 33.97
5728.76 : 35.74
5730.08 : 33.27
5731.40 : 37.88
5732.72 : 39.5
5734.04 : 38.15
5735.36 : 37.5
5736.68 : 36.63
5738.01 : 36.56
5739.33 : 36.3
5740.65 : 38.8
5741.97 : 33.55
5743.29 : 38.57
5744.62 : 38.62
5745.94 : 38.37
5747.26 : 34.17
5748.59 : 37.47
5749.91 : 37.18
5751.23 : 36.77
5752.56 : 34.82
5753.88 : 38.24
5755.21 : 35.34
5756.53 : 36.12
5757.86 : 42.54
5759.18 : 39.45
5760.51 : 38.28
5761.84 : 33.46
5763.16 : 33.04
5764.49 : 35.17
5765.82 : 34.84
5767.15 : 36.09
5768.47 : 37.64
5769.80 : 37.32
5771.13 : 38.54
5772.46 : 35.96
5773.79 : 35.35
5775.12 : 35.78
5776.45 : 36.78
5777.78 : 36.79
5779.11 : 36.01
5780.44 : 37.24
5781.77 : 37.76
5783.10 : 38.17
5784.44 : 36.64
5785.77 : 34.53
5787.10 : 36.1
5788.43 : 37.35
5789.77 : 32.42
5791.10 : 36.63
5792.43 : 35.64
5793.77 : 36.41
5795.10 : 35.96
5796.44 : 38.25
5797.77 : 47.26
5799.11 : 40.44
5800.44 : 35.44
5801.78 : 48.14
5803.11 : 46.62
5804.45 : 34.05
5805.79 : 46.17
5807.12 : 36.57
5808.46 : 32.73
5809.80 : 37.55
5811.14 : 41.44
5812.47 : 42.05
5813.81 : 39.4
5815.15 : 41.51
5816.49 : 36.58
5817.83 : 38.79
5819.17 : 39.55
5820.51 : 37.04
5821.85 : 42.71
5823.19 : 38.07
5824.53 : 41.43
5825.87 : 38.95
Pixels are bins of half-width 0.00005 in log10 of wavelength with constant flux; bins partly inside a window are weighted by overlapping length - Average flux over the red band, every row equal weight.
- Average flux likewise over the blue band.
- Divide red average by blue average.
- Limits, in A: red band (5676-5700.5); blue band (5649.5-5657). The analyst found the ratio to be 1.02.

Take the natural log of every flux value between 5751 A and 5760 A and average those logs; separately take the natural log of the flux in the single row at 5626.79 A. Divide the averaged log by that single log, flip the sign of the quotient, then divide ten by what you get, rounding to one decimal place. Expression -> -9.8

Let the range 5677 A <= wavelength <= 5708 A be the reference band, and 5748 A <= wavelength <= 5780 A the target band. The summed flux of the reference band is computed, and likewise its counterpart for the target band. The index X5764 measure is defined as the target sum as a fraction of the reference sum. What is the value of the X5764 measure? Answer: 1.02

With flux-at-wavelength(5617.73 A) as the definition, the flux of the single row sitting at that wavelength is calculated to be 35.34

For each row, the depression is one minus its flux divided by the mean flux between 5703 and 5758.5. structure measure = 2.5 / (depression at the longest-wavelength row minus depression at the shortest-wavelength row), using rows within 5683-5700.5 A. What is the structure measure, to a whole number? -170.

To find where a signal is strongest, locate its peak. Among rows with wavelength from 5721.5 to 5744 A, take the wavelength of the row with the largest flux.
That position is 5732.72 A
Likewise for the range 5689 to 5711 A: 5703.76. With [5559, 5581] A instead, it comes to 5579.06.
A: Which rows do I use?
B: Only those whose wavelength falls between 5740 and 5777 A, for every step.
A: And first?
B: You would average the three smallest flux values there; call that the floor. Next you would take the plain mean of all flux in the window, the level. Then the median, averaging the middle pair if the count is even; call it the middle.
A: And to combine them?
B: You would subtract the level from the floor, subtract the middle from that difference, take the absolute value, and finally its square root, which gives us 6.34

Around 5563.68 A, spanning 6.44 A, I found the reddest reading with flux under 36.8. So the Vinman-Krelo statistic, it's 5566.23 A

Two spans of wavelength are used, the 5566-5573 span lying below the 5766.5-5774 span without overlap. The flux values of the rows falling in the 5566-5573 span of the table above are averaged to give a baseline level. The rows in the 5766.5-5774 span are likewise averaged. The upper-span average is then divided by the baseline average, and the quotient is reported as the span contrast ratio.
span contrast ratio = 1.05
